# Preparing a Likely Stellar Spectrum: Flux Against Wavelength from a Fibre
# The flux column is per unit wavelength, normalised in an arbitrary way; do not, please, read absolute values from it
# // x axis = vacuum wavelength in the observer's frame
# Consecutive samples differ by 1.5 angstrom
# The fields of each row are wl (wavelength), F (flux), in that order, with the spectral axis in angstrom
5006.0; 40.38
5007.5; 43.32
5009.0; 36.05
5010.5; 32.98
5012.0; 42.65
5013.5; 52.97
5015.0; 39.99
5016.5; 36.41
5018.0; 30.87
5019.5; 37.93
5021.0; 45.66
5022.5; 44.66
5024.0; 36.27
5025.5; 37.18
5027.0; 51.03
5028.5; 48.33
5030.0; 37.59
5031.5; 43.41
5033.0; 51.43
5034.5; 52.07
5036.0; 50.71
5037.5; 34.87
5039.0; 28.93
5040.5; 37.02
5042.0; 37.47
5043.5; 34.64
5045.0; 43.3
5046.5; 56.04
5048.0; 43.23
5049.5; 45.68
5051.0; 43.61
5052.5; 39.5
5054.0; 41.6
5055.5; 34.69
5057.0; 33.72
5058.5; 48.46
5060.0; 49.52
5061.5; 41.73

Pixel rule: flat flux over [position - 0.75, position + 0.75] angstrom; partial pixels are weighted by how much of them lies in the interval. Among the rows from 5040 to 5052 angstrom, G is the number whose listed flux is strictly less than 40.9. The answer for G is 3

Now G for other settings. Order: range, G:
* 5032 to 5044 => 5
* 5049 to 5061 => 3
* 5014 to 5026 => 6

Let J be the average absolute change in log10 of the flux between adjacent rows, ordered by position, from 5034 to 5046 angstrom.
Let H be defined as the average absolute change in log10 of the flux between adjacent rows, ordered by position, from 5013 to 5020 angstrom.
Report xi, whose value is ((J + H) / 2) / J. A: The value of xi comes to 1.07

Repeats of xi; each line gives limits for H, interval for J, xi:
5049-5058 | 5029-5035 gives 0.87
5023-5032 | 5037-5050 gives 0.98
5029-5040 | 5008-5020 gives 0.91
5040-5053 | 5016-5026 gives 0.98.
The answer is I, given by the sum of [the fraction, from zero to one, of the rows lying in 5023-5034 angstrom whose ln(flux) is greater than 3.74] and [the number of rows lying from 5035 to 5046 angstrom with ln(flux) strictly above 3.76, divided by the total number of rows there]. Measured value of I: 0.86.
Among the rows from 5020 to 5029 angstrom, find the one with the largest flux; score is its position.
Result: 5027.0 angstrom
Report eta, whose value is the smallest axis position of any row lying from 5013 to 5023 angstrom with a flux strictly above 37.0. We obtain 5013.5 angstrom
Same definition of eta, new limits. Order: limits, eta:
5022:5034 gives 5022.5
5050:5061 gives 5051.0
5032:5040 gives 5033.0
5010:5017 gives 5012.0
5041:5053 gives 5042.0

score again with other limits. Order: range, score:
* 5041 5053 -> 5046.5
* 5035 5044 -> 5036.0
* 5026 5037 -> 5034.5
